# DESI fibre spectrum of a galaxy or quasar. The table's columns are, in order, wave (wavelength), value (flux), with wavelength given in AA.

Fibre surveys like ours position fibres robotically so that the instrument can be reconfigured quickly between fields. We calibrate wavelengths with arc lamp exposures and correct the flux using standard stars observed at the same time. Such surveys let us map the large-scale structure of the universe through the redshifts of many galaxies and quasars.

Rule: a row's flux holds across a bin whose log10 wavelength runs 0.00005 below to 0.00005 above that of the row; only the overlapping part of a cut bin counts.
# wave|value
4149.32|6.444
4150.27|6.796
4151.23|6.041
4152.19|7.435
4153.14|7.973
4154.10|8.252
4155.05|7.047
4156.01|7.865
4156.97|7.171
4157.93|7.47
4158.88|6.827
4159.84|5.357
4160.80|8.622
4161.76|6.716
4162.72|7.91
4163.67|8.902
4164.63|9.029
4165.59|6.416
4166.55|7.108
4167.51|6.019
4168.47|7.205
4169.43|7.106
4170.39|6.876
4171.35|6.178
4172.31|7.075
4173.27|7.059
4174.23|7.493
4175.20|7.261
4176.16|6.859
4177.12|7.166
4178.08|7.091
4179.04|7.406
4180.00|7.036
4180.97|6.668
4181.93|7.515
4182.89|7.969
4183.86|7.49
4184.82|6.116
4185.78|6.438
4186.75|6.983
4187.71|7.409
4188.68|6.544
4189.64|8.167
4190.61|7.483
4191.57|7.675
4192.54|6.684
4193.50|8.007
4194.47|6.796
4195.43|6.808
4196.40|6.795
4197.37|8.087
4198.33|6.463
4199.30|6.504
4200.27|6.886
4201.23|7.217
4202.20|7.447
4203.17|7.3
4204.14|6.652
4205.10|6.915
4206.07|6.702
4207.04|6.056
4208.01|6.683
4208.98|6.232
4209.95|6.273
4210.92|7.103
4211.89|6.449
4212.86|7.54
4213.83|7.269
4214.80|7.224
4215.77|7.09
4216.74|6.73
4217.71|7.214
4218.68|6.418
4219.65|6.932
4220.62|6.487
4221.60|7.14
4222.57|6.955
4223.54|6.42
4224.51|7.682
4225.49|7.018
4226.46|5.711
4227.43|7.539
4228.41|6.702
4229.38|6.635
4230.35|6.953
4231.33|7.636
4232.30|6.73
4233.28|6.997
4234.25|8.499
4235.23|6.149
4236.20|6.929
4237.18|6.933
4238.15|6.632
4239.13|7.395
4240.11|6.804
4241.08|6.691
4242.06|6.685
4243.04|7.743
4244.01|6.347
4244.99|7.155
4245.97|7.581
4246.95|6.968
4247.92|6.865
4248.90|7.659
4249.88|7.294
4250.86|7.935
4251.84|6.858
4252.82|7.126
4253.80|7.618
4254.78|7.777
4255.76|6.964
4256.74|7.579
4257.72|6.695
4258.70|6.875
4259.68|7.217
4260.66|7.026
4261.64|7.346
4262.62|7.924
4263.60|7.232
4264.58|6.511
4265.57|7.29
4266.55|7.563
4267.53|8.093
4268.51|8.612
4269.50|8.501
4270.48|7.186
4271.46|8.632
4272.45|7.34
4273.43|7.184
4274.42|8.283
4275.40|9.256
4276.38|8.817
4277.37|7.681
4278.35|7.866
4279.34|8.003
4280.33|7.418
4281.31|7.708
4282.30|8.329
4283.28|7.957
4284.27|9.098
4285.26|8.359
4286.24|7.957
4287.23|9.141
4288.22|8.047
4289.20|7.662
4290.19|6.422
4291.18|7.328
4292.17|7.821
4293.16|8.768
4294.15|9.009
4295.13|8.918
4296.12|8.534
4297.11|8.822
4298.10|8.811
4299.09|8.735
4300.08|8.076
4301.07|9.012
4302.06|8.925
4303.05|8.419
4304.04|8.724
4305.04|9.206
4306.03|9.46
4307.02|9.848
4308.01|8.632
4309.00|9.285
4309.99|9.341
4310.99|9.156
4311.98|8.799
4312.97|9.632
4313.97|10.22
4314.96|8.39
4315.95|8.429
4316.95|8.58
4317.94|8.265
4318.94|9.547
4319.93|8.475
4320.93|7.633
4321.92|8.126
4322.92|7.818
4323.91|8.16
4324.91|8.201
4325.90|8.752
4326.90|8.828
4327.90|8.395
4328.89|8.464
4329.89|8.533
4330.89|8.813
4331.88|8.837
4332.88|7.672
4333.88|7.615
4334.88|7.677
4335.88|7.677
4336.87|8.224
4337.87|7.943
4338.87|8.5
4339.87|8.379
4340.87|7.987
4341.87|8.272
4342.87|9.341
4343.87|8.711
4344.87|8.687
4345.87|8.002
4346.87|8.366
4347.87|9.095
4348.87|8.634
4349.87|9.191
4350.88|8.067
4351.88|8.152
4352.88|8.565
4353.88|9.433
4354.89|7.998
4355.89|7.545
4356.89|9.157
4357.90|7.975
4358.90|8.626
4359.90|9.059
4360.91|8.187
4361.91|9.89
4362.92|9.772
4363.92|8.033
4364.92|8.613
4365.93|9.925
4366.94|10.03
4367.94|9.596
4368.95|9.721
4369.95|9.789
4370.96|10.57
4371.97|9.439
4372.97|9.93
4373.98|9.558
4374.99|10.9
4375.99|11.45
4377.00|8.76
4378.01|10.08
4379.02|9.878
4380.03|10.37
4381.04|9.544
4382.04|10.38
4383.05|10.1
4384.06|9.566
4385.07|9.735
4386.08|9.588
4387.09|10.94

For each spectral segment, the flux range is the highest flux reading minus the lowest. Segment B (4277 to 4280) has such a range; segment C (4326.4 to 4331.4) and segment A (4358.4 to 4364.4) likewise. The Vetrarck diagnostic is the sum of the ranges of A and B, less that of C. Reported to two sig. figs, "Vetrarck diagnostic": 1.7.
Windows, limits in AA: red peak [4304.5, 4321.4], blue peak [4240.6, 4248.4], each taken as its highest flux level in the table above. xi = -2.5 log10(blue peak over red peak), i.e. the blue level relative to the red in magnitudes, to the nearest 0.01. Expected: 0.30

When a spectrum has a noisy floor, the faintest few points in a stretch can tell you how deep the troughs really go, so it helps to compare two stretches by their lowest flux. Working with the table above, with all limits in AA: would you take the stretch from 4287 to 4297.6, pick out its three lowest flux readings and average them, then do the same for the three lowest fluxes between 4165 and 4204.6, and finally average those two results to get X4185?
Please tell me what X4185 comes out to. 6.6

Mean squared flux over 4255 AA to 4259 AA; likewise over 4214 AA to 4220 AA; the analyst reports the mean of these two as 49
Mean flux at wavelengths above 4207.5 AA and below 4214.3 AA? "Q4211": 6.79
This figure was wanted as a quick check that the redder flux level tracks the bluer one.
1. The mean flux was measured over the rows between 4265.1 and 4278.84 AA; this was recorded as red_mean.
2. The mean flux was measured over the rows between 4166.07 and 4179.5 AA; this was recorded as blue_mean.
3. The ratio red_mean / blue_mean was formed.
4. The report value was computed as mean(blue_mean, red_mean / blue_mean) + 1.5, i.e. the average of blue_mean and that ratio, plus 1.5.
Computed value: 5.57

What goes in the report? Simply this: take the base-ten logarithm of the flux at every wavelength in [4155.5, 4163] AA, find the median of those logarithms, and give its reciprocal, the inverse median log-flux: 1.16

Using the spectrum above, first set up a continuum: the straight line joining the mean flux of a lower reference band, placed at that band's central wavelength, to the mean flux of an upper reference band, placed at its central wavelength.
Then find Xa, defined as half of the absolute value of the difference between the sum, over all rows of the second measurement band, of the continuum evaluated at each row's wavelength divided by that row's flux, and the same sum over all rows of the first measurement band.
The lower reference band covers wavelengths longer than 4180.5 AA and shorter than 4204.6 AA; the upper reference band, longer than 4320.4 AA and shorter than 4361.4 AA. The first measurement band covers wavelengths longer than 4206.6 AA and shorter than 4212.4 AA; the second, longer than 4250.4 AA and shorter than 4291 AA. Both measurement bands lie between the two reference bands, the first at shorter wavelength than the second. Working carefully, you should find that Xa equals 17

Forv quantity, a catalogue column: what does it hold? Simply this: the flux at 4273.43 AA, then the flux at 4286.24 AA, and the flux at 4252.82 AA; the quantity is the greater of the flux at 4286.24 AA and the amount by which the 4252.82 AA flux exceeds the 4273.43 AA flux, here 8.0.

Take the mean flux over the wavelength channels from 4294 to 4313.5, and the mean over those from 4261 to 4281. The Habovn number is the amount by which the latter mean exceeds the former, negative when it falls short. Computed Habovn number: -1.1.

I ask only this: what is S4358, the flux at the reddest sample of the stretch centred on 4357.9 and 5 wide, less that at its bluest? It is 1.5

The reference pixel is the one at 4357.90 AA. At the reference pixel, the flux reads 7.975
